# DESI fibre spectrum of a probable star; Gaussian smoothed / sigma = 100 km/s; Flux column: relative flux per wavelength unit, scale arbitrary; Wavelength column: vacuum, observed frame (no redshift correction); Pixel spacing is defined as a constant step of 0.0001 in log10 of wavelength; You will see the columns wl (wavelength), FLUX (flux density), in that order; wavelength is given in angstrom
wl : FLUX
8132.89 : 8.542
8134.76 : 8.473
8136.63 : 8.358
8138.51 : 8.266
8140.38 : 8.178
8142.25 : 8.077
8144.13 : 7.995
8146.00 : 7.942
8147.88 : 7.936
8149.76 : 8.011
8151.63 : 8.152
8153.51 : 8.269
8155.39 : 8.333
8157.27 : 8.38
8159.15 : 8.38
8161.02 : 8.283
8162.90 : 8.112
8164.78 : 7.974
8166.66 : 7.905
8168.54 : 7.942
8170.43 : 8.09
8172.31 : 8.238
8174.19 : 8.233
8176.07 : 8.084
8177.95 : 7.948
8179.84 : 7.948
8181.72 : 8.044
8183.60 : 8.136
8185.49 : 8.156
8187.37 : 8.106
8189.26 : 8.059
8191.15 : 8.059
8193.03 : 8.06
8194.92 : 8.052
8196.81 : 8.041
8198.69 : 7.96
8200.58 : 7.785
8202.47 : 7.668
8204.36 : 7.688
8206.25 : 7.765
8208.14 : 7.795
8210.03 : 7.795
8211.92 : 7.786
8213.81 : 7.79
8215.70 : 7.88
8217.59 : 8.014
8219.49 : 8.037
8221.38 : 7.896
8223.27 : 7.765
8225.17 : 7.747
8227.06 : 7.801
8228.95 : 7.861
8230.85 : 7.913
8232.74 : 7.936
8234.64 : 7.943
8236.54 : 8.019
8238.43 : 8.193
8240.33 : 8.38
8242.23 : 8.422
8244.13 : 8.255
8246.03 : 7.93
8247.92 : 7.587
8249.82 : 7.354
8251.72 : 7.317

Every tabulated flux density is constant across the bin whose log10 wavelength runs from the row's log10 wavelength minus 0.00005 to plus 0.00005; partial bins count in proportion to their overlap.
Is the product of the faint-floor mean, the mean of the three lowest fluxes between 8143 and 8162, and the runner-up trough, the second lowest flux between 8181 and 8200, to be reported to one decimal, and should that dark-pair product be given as 64.0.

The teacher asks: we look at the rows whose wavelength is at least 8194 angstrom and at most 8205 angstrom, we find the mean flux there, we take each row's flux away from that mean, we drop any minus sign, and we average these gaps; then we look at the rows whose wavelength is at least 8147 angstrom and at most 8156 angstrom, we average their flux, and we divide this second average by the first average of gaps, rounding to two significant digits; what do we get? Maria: 54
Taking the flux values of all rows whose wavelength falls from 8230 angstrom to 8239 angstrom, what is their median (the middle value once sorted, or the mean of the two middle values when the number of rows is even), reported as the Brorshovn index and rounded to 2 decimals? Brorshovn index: 7.94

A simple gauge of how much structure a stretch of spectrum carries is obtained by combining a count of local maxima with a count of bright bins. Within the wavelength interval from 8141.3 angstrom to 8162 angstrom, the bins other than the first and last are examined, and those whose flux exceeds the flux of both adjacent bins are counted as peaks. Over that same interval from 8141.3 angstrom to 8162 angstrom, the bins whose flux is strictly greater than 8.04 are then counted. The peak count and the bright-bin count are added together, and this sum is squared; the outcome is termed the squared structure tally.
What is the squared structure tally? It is 49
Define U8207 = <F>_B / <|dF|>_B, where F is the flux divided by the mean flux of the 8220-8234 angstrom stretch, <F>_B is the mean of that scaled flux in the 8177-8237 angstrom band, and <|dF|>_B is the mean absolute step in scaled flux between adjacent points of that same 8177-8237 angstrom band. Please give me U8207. 149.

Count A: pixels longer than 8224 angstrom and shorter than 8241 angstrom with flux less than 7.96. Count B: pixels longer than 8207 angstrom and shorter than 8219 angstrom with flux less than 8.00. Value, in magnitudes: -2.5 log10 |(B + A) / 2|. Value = -1.9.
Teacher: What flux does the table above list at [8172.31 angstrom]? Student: 8.238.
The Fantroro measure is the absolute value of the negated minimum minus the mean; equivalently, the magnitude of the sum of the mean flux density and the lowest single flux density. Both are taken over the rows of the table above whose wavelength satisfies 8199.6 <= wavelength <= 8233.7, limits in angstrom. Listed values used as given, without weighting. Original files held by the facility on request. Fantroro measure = 15.5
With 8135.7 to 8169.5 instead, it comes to 16.0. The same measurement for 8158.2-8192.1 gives 16.0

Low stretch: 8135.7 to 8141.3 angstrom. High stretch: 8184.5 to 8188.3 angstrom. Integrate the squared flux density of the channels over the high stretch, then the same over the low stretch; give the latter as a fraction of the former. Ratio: 1.5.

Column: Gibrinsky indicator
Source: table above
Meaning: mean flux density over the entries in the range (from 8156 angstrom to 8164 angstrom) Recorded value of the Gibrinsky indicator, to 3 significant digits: 8.29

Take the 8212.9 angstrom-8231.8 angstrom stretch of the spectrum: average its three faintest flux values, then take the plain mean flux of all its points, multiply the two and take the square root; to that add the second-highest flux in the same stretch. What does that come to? 15.8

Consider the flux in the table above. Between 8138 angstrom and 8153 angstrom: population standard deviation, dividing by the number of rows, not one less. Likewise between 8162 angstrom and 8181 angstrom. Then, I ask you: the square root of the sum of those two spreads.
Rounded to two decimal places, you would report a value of 0.48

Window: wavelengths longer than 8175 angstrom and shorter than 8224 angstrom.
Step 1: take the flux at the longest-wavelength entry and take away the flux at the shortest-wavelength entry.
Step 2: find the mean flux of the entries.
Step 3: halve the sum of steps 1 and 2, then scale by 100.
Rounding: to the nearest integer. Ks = 381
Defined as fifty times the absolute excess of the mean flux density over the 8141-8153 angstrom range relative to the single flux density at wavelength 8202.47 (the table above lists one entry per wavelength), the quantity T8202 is 18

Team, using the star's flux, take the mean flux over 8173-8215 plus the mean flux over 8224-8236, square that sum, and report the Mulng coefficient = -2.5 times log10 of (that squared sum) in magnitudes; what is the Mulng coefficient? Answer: -6.00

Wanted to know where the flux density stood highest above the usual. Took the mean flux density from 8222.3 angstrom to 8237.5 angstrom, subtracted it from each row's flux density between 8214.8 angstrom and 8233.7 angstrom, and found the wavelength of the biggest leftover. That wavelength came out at 8219.49 angstrom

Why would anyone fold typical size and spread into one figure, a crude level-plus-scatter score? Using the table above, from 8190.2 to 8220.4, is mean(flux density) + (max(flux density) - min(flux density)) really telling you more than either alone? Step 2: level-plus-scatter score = 8.28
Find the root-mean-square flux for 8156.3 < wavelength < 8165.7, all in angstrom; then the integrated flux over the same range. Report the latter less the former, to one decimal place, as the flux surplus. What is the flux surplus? 69.1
